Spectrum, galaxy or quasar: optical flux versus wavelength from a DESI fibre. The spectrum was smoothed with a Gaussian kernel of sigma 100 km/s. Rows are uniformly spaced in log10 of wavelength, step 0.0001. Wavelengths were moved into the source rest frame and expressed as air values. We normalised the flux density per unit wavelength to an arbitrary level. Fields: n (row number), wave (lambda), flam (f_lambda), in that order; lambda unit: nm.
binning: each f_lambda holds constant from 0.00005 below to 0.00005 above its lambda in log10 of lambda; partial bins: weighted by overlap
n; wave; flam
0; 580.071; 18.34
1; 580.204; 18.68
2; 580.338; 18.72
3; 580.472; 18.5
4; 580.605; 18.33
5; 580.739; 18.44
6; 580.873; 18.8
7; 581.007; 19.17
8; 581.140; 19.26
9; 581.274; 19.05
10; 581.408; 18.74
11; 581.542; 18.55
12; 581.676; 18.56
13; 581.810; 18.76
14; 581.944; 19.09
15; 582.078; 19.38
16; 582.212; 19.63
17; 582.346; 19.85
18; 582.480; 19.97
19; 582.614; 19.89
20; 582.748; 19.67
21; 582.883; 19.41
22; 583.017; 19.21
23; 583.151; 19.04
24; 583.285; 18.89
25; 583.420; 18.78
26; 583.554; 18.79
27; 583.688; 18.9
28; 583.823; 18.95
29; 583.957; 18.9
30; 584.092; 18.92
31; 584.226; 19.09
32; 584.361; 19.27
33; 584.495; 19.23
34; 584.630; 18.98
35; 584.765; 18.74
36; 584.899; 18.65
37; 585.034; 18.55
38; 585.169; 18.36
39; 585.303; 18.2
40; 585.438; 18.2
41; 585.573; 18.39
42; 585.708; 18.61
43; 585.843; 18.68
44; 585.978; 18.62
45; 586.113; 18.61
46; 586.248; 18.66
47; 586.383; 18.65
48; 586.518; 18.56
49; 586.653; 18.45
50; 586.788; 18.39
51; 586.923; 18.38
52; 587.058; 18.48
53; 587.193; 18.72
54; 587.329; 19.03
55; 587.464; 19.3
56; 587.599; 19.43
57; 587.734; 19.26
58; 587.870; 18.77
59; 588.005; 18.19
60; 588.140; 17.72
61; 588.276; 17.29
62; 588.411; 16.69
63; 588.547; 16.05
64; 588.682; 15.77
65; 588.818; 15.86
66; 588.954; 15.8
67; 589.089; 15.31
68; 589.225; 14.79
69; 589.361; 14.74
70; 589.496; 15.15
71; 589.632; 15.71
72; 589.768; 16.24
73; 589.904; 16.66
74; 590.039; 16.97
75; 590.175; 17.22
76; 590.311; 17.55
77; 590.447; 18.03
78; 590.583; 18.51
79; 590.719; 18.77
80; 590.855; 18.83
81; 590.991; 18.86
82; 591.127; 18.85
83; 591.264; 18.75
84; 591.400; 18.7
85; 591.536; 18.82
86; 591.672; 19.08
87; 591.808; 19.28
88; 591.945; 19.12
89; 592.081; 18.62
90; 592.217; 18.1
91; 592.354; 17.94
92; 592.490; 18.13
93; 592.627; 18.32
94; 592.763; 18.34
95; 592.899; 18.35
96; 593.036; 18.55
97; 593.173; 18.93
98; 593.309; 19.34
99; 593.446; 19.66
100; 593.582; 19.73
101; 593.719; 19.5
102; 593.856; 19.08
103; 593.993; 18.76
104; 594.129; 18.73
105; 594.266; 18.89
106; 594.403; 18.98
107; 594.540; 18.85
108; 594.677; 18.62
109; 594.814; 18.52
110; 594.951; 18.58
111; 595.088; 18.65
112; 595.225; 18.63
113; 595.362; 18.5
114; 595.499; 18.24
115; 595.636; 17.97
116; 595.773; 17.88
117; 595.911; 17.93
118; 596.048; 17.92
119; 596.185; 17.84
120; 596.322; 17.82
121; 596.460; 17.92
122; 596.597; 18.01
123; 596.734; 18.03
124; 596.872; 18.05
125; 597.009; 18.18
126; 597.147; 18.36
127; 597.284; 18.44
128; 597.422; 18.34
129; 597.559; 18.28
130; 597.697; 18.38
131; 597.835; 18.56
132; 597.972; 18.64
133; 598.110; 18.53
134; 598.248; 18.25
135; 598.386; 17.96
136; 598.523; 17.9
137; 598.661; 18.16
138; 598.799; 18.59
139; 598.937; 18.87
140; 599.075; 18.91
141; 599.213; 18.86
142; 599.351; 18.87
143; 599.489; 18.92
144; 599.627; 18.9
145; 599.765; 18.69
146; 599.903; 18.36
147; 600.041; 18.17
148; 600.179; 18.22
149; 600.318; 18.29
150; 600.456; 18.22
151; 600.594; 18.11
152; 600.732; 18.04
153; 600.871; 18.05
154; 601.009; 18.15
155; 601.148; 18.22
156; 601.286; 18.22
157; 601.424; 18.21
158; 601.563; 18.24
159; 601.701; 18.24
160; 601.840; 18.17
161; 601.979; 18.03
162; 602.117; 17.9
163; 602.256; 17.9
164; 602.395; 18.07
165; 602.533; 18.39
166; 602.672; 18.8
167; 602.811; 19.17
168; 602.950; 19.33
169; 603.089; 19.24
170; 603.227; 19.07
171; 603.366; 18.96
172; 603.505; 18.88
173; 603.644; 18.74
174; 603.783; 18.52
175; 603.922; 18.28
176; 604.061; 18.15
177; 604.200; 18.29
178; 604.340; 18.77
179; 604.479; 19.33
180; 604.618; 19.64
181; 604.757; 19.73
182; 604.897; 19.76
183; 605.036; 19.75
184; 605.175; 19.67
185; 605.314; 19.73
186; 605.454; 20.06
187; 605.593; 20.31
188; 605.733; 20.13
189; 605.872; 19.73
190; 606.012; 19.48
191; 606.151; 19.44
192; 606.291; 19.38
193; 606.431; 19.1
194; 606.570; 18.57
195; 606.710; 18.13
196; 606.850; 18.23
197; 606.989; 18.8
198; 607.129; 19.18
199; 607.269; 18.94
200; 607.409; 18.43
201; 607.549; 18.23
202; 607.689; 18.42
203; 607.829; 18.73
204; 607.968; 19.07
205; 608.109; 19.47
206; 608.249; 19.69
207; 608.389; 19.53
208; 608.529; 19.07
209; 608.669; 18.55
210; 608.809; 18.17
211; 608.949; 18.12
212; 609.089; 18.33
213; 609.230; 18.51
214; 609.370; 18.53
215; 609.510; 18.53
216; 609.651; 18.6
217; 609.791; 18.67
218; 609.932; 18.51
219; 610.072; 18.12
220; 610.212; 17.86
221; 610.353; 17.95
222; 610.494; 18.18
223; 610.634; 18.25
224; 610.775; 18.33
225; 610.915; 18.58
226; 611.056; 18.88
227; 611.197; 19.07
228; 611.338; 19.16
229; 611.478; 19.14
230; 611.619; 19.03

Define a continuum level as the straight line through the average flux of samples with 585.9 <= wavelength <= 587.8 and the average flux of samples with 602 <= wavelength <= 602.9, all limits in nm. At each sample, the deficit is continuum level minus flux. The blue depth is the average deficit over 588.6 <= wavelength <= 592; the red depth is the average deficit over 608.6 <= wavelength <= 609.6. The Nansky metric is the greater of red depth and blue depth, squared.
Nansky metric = 1.8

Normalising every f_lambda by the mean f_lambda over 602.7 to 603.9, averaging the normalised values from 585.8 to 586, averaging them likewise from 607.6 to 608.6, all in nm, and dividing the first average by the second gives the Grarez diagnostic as 0.97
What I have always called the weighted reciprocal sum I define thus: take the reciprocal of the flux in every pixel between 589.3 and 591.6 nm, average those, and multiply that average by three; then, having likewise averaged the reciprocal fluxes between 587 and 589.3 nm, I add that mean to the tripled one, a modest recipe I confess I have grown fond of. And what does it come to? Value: 0.230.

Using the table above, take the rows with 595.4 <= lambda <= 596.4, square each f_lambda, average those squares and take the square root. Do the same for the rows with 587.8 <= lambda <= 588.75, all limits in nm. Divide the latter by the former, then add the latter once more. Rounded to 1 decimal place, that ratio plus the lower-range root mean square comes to 18.2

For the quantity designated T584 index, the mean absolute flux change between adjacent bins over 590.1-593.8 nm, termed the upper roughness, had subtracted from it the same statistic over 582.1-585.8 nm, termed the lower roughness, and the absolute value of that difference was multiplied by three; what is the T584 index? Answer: 0.25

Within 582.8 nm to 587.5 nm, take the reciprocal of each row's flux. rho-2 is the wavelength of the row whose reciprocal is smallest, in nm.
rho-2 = 582.883 nm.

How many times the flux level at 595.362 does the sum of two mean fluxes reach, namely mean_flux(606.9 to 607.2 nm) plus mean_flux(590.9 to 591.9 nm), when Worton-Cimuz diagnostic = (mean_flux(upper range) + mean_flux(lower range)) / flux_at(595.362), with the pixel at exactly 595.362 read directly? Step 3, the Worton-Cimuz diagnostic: 2.05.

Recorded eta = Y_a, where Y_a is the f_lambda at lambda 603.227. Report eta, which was 19.07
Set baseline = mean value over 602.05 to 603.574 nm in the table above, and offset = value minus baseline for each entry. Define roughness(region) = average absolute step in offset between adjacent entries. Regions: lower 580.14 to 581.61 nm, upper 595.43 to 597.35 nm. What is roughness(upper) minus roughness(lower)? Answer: -0.119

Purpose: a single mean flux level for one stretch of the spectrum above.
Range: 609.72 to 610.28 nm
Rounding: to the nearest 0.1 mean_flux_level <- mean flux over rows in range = 18.3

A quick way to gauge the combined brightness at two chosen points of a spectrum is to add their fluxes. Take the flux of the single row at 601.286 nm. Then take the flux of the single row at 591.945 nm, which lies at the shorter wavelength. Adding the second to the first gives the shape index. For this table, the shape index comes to 37.3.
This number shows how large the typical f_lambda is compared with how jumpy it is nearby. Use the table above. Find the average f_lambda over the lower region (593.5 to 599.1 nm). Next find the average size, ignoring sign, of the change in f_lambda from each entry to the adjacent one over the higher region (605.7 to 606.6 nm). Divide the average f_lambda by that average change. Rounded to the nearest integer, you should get 71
